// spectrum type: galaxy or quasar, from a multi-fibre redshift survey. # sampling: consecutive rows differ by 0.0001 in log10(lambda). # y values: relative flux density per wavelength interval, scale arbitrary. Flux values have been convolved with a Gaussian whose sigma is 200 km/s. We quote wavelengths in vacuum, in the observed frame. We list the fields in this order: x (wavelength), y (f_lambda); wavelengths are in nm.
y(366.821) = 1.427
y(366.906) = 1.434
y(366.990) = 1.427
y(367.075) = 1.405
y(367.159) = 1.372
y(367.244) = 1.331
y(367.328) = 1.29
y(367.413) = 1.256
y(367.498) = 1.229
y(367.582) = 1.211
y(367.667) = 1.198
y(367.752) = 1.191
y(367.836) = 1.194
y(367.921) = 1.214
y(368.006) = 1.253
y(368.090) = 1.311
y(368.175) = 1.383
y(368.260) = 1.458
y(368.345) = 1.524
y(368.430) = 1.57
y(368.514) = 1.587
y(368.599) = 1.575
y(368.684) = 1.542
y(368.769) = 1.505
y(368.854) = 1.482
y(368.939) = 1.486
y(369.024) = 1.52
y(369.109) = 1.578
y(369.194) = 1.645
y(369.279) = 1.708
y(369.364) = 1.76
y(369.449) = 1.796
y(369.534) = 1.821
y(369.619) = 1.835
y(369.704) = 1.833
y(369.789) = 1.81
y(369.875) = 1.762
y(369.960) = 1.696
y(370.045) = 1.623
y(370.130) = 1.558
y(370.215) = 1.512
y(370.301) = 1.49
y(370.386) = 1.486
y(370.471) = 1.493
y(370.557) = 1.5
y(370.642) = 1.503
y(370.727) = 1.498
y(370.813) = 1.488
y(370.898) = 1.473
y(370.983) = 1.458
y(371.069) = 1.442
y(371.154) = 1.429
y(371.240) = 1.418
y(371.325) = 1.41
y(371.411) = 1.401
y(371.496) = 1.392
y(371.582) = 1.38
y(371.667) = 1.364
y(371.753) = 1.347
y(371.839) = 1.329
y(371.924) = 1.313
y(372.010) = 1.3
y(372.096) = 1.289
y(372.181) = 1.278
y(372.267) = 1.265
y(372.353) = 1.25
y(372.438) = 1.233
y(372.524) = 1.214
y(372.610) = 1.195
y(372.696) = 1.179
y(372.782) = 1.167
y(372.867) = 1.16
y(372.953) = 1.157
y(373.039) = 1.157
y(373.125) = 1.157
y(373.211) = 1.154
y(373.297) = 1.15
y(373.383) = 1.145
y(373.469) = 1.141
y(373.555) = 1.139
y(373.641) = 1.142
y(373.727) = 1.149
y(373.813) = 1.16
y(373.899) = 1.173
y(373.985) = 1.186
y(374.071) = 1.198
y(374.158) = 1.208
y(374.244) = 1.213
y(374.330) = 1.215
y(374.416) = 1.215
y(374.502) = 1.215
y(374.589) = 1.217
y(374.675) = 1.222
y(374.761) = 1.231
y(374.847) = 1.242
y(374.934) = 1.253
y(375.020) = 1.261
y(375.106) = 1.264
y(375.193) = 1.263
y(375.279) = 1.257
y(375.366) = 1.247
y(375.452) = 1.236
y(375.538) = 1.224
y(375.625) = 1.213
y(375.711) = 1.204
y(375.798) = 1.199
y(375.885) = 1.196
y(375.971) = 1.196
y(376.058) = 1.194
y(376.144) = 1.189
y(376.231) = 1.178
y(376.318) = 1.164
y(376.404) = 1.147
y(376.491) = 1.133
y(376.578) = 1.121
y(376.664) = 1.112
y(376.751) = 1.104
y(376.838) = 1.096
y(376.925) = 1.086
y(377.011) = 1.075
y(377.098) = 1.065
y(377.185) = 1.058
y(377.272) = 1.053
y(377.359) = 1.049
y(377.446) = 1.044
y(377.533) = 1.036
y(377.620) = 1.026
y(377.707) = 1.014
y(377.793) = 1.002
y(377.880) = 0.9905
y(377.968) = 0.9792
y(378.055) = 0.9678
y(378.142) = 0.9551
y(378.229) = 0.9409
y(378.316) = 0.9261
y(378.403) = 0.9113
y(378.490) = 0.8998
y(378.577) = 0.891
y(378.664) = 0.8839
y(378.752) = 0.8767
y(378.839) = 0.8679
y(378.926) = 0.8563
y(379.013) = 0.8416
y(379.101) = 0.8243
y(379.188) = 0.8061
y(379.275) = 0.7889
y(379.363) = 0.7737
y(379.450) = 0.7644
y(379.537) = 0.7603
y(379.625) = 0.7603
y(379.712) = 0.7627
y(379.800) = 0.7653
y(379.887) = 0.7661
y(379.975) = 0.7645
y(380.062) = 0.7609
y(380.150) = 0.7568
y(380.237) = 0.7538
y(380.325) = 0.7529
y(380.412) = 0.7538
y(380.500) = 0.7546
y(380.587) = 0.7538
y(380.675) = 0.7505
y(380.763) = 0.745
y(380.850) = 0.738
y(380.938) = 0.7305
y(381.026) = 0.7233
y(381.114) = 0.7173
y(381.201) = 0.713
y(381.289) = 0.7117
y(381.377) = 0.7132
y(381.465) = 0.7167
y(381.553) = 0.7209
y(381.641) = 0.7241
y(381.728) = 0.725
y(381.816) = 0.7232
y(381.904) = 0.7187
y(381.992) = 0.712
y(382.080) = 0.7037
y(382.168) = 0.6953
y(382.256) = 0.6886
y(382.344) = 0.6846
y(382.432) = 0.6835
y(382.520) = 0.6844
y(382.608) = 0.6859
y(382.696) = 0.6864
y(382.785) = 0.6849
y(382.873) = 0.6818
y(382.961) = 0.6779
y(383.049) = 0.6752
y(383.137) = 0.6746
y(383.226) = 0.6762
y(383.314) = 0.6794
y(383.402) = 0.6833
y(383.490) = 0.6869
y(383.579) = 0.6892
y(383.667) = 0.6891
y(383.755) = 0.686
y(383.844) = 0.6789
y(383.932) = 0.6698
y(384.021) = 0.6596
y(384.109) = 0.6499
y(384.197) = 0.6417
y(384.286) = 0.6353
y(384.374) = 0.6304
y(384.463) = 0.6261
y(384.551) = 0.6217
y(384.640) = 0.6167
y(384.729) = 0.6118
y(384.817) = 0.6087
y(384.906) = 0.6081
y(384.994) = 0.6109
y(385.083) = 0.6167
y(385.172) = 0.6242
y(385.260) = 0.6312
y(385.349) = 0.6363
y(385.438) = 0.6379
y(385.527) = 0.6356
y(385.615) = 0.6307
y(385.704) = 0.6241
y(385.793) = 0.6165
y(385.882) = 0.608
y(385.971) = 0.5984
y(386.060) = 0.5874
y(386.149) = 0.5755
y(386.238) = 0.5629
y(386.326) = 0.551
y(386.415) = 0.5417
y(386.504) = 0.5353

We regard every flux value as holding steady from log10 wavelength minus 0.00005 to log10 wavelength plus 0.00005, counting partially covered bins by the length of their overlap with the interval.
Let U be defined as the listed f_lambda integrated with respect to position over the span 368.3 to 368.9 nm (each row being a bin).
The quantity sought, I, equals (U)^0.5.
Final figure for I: 0.96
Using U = 0.92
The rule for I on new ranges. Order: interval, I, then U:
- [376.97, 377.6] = 0.81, 0.66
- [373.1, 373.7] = 0.83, 0.69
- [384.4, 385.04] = 0.63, 0.39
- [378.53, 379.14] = 0.73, 0.53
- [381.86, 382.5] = 0.67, 0.45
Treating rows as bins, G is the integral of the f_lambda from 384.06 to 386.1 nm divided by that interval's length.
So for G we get 0.6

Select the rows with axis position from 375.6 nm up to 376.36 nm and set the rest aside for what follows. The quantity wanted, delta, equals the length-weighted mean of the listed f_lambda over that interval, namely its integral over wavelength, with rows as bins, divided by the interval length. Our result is 1.2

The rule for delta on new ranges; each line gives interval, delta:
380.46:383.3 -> 0.7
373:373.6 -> 1.1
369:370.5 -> 1.7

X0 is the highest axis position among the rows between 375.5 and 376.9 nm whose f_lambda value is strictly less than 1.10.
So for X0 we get 376.838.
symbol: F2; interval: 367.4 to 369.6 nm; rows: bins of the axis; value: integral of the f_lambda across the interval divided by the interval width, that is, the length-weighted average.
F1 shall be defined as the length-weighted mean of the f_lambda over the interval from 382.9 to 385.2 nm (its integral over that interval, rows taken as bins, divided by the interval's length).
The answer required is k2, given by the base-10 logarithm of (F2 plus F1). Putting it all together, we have 0.326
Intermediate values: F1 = 0.7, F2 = 1.47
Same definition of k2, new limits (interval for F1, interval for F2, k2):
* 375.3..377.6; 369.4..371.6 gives 0.431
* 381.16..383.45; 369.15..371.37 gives 0.360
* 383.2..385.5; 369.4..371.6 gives 0.344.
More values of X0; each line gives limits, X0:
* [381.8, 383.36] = 383.314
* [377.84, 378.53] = 378.490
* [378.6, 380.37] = 380.325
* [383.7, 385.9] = 385.882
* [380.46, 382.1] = 382.080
